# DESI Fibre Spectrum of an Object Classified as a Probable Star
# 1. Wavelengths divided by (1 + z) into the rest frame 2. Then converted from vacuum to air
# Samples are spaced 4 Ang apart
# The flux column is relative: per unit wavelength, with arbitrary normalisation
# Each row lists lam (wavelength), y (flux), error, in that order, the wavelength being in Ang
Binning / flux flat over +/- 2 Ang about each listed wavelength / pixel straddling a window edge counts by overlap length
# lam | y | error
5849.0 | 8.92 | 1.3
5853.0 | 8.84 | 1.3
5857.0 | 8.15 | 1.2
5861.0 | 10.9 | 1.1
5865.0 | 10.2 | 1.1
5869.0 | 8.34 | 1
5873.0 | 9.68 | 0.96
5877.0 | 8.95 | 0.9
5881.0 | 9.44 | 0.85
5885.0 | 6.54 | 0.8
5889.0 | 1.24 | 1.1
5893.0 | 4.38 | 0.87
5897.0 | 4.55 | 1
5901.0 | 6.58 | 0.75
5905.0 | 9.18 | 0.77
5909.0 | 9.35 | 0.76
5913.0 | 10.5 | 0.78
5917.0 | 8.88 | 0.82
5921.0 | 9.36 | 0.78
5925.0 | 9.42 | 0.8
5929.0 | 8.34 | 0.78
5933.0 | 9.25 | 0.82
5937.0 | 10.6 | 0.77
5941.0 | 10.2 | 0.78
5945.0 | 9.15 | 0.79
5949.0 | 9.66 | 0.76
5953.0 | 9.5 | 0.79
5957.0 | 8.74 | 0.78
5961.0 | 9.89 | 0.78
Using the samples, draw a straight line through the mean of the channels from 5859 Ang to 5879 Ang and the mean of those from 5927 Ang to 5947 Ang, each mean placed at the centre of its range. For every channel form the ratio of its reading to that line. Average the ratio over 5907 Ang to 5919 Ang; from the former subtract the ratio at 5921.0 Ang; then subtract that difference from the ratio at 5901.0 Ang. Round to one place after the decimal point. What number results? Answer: 0.7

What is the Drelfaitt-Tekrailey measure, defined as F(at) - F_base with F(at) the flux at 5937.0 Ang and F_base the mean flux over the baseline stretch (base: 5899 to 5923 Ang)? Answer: 1.6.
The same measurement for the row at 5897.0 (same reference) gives -4.4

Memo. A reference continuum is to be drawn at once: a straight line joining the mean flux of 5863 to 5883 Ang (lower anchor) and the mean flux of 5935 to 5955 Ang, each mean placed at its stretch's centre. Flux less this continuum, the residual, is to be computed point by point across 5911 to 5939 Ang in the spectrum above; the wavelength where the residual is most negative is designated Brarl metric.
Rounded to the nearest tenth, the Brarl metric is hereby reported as 5929.0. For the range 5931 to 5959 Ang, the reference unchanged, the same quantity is 5957.0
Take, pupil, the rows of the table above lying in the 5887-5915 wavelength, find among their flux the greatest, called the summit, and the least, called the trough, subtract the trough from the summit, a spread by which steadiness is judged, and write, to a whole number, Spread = 9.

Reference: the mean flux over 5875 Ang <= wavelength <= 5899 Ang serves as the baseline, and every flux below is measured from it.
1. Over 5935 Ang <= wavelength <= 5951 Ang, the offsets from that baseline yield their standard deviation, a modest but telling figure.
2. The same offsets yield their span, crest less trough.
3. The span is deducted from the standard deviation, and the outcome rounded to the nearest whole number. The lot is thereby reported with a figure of -1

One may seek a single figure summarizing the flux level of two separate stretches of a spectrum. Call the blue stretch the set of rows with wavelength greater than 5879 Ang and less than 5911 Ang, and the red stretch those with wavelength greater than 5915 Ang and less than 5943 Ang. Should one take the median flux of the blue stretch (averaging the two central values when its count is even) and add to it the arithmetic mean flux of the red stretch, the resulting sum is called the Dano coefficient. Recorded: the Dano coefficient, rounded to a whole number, 16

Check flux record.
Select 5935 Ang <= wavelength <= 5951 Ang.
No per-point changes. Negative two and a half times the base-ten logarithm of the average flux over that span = -2.49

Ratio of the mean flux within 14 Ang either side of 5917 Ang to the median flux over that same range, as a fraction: 0.994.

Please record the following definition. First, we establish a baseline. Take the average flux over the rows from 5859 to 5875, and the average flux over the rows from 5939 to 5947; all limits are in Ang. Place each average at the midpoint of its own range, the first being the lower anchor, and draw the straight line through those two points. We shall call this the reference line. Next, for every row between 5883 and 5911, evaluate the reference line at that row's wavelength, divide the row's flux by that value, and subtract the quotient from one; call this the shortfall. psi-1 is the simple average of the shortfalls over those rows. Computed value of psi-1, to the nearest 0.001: 0.386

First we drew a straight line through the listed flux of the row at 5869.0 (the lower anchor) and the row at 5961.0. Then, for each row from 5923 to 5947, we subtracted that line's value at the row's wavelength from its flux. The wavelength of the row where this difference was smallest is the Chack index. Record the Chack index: 5929.0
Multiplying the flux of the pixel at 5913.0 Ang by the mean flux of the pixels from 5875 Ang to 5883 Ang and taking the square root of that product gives 9.8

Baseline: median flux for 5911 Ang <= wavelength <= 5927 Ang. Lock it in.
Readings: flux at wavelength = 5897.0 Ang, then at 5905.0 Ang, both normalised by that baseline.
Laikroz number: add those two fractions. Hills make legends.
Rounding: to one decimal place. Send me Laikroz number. 1.5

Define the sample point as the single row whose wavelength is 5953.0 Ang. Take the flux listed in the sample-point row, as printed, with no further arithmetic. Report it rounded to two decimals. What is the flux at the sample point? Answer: 9.50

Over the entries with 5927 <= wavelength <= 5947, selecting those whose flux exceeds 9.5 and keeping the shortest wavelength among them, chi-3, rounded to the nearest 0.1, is 5937.0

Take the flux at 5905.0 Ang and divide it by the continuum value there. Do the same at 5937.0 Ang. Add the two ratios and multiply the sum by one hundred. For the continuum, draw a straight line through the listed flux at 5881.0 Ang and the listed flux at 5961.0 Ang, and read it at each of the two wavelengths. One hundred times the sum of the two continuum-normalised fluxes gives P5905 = 205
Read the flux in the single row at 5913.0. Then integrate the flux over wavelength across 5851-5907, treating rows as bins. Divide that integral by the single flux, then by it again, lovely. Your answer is 3.9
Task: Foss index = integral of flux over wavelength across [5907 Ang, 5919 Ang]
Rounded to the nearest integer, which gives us 115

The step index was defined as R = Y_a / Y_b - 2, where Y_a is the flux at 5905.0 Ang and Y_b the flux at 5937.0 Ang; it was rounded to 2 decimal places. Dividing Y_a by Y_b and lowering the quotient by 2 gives -1.13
